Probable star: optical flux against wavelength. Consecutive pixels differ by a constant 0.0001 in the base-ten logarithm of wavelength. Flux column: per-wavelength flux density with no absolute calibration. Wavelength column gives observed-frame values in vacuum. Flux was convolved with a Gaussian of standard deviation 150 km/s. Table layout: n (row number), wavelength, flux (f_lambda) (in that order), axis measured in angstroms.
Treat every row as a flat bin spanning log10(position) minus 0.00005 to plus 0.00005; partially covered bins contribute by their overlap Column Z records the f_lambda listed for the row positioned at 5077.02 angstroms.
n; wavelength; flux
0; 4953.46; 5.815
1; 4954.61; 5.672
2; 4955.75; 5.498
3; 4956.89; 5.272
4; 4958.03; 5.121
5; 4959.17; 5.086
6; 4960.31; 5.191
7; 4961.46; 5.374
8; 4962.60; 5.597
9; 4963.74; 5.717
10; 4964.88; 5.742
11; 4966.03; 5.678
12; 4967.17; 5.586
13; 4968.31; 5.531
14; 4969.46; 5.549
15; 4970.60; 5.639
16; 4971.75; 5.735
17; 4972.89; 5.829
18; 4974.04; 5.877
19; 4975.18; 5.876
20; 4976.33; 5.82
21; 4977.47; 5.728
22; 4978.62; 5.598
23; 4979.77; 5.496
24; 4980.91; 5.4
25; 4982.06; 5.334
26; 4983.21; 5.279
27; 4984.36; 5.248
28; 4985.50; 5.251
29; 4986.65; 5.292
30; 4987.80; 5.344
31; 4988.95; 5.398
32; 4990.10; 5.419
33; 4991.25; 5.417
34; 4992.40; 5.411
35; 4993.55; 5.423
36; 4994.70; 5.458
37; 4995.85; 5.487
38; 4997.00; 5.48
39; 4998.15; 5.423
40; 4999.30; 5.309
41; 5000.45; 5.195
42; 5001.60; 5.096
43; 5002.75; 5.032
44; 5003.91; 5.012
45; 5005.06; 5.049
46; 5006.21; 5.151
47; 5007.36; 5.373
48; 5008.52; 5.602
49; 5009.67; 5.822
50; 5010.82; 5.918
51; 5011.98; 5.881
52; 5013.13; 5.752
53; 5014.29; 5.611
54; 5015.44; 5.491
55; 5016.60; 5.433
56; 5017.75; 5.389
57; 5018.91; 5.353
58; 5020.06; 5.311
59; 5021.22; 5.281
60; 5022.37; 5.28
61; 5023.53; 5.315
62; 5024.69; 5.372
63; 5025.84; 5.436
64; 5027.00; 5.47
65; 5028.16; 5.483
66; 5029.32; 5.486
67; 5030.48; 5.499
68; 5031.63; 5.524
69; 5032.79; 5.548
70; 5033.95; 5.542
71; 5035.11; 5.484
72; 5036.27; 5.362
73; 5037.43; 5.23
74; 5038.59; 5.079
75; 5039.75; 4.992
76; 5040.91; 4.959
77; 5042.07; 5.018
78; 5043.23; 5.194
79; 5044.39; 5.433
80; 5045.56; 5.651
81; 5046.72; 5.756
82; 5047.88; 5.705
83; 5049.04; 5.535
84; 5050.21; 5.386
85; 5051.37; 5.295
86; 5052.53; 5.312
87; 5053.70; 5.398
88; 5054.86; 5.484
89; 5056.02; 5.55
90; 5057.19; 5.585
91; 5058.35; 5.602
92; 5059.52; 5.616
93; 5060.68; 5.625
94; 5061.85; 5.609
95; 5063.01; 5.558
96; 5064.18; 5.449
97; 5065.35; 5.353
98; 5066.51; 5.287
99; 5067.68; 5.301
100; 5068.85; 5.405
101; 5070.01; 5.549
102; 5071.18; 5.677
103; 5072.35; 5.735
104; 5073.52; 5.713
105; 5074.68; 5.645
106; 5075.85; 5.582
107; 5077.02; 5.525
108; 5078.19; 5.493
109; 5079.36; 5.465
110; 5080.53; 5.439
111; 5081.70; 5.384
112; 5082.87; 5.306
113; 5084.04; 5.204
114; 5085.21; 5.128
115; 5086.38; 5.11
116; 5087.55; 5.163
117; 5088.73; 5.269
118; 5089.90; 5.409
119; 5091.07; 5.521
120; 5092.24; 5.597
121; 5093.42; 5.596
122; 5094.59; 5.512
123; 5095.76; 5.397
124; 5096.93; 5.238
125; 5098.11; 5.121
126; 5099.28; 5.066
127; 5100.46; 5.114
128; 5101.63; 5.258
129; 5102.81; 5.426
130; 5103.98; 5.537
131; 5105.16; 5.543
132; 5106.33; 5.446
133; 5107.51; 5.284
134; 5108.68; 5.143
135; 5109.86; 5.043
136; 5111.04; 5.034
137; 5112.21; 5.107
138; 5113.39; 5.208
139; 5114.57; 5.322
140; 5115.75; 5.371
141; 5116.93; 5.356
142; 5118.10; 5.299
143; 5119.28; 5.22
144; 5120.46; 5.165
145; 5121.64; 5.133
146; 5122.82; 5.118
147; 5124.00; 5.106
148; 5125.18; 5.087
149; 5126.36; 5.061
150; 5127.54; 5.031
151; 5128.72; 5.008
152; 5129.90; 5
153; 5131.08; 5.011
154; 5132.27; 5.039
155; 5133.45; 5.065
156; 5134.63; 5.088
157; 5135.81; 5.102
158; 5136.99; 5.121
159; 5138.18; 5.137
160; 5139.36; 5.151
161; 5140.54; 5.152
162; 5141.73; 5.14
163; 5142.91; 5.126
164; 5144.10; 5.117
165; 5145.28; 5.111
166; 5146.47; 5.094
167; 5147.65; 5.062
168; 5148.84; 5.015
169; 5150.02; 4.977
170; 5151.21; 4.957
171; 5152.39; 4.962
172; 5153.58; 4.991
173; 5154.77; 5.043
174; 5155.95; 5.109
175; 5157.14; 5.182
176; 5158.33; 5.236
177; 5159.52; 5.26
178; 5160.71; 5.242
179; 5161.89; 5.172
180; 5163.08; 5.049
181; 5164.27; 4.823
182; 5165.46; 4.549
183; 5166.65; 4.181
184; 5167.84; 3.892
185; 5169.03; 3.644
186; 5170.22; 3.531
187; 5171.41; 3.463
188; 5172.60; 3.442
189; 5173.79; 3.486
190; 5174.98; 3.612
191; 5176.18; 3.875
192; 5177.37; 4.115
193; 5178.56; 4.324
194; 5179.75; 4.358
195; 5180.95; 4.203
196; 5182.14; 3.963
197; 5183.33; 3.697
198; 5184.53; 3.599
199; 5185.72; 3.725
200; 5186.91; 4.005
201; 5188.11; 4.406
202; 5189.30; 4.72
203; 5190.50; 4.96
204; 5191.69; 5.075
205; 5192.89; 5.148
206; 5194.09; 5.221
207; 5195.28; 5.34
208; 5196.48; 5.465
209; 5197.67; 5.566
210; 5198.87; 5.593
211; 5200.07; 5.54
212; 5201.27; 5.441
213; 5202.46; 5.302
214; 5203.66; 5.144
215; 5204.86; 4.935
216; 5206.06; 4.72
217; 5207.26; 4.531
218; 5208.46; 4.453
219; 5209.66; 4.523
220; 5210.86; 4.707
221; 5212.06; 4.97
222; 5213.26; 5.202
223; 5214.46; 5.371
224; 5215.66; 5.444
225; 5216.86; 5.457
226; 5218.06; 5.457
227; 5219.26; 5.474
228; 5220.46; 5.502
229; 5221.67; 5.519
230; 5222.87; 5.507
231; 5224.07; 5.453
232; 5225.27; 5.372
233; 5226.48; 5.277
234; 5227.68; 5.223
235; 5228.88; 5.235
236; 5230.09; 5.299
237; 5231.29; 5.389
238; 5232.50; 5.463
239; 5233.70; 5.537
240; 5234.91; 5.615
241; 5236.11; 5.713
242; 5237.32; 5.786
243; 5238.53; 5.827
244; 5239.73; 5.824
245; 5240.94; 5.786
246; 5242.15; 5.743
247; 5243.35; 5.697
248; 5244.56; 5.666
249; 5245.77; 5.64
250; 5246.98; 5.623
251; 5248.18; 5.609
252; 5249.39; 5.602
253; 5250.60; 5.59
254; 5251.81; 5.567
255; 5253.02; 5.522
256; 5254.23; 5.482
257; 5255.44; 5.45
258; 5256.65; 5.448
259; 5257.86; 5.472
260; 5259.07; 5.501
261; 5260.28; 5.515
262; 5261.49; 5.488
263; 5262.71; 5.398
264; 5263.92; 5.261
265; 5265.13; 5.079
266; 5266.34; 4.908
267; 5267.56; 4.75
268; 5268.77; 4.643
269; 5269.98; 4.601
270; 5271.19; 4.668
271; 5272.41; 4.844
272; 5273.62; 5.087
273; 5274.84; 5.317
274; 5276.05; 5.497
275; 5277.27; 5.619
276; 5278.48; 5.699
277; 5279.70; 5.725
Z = 5.525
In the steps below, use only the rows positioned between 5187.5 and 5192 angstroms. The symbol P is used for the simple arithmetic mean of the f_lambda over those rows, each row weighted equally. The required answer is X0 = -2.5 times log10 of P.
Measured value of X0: -1.70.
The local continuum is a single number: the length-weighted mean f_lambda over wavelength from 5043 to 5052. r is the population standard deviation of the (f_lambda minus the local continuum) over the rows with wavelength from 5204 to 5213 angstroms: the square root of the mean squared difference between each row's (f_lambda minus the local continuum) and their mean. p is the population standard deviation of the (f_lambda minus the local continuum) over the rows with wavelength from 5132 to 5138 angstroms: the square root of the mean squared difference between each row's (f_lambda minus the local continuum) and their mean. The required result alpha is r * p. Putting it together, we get 0.005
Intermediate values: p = 0.03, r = 0.189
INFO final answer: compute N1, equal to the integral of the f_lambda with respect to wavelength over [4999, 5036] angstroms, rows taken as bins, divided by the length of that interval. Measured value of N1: 5.42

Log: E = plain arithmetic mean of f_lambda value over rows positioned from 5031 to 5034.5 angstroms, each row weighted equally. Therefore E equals 5.54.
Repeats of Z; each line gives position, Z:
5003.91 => 5.012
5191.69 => 5.075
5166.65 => 4.181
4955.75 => 5.498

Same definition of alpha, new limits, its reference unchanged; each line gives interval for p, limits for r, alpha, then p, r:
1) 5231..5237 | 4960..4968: 0.021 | 0.11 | 0.187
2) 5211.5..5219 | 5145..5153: 0.011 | 0.18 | 0.059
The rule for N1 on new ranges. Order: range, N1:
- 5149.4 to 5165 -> 5.07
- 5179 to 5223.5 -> 4.92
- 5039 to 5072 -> 5.44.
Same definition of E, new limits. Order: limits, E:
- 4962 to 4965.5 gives 5.69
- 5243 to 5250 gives 5.64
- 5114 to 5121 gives 5.29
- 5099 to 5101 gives 5.09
